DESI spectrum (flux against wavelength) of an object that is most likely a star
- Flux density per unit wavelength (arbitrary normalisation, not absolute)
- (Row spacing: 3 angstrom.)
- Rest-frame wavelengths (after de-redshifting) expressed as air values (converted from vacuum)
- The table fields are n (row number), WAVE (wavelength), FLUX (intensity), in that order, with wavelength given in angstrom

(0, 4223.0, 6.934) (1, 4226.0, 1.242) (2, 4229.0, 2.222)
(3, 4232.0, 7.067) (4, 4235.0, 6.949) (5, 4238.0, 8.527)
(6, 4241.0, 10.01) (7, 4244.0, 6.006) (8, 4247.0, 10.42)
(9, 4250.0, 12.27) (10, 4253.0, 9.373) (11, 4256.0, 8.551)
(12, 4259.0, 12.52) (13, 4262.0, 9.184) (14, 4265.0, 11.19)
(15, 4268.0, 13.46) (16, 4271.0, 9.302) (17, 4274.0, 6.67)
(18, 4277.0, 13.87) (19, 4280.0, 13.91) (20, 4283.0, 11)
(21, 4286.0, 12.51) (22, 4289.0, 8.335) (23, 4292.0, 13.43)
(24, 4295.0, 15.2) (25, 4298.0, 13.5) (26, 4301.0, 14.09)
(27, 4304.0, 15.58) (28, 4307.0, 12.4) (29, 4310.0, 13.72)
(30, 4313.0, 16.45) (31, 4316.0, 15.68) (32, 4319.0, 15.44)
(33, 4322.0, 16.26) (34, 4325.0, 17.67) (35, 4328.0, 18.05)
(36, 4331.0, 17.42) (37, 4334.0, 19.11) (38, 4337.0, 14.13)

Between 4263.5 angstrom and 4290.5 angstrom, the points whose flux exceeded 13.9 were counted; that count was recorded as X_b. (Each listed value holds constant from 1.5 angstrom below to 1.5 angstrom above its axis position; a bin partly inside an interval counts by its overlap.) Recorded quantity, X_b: 1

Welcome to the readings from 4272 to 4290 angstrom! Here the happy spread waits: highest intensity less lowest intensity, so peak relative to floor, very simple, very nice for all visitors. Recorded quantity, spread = 7.2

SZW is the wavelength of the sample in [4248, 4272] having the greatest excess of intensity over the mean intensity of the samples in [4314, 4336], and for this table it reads 4268.0 angstrom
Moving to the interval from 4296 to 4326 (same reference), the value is 4325.0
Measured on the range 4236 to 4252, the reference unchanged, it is 4250.0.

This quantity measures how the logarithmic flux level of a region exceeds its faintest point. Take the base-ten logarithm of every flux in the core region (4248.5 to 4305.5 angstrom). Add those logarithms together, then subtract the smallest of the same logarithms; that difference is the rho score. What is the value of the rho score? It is 19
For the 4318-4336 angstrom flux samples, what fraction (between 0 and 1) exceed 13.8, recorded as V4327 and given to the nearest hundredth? 1.00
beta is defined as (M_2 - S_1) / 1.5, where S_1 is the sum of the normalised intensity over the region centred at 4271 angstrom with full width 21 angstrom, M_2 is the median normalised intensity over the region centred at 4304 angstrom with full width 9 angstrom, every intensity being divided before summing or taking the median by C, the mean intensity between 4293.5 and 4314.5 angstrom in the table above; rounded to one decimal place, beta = -2.9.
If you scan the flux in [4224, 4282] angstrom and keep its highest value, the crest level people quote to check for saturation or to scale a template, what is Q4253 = 13.91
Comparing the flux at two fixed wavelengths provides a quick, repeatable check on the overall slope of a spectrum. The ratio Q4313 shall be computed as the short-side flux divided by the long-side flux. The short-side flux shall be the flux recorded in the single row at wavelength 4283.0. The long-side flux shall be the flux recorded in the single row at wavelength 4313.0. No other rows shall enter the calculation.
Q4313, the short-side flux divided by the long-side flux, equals 0.7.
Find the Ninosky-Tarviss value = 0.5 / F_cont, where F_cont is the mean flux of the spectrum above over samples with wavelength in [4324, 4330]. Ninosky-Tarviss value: 0.028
